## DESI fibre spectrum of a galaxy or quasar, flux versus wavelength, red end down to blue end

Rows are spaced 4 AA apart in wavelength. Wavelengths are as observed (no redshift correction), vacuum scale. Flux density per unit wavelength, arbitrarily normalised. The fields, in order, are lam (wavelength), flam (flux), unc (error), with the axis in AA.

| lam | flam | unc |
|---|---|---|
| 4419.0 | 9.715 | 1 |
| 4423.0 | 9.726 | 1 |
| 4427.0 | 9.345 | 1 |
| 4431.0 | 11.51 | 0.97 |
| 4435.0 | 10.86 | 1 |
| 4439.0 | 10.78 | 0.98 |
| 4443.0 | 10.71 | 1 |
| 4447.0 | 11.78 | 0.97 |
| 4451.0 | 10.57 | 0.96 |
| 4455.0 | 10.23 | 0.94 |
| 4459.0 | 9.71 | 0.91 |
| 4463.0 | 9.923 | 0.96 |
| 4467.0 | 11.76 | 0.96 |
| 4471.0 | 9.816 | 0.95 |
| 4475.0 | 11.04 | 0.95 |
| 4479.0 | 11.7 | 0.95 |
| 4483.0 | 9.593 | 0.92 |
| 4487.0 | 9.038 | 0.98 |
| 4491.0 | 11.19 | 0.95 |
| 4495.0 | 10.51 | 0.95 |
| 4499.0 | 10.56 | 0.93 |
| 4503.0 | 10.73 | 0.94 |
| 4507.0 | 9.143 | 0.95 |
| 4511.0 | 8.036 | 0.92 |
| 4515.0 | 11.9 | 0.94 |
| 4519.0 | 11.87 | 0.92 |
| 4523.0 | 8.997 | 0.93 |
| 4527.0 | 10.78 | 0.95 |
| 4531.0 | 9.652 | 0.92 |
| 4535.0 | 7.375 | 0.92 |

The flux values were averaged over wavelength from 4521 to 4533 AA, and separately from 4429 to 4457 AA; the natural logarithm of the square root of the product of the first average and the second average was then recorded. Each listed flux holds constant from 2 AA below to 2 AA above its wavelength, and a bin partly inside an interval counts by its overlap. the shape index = 2.34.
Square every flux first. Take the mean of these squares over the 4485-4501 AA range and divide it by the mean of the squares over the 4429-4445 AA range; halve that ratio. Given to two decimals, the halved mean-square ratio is 0.45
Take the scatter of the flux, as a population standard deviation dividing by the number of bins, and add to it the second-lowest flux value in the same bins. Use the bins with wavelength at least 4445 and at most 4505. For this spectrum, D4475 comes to 10.4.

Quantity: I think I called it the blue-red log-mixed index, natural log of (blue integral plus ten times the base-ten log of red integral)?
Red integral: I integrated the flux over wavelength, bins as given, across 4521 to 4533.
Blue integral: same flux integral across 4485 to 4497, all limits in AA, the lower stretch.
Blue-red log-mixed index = 4.97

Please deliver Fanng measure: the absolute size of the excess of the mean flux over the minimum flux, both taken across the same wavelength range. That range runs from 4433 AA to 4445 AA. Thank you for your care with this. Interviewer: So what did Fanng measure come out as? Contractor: 0.1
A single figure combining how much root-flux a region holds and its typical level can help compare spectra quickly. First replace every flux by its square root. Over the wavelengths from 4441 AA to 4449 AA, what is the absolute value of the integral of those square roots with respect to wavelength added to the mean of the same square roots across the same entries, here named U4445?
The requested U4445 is 30.2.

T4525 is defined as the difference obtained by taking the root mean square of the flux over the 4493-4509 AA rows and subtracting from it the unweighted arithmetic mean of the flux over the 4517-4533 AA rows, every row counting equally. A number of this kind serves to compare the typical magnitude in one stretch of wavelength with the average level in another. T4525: -0.1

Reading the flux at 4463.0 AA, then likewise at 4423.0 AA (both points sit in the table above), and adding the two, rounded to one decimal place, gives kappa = 19.6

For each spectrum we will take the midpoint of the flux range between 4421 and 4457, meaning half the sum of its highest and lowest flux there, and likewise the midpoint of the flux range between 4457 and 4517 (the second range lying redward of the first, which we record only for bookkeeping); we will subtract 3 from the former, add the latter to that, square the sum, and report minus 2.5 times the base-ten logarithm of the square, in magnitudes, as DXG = -6.22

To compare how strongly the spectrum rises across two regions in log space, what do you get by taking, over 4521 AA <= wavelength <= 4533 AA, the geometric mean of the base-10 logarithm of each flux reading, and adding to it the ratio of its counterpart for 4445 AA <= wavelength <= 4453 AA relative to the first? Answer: 2.05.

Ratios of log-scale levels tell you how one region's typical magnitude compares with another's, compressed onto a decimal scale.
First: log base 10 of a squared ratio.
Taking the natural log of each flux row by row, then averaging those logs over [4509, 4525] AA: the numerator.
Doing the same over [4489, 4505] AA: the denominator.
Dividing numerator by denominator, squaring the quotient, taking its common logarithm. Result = -0.025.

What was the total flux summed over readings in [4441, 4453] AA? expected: 33.1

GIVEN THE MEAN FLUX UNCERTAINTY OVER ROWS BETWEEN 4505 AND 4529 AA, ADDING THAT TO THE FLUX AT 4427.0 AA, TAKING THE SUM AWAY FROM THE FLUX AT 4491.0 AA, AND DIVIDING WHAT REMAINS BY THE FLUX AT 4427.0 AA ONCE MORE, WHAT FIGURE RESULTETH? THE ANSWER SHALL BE 0.10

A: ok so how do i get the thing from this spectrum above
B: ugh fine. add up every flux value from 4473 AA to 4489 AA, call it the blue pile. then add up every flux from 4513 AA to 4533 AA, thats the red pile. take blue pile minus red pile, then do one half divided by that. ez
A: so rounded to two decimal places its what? -0.04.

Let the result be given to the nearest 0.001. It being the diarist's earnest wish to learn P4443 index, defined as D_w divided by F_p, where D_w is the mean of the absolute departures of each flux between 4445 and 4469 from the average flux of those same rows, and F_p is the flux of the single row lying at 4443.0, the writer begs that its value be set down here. 0.069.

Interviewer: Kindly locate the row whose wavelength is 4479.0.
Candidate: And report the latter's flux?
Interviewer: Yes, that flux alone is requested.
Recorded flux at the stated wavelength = 11.7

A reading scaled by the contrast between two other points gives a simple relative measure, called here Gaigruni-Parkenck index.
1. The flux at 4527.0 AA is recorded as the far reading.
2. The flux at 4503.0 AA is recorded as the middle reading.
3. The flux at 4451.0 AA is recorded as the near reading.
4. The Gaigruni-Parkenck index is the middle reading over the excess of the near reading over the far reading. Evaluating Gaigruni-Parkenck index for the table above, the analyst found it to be -51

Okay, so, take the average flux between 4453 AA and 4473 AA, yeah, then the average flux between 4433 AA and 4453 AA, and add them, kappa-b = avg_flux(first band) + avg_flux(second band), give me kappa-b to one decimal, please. 21.2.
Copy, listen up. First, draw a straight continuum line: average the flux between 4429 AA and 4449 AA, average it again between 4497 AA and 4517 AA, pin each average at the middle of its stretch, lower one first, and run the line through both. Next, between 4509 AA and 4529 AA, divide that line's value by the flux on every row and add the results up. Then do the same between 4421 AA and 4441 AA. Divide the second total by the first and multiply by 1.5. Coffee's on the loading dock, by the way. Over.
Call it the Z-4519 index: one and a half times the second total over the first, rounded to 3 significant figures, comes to 1.66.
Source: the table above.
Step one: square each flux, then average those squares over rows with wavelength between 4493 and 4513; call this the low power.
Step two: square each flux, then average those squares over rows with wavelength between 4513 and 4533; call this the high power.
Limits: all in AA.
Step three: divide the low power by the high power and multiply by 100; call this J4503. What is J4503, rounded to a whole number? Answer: 85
